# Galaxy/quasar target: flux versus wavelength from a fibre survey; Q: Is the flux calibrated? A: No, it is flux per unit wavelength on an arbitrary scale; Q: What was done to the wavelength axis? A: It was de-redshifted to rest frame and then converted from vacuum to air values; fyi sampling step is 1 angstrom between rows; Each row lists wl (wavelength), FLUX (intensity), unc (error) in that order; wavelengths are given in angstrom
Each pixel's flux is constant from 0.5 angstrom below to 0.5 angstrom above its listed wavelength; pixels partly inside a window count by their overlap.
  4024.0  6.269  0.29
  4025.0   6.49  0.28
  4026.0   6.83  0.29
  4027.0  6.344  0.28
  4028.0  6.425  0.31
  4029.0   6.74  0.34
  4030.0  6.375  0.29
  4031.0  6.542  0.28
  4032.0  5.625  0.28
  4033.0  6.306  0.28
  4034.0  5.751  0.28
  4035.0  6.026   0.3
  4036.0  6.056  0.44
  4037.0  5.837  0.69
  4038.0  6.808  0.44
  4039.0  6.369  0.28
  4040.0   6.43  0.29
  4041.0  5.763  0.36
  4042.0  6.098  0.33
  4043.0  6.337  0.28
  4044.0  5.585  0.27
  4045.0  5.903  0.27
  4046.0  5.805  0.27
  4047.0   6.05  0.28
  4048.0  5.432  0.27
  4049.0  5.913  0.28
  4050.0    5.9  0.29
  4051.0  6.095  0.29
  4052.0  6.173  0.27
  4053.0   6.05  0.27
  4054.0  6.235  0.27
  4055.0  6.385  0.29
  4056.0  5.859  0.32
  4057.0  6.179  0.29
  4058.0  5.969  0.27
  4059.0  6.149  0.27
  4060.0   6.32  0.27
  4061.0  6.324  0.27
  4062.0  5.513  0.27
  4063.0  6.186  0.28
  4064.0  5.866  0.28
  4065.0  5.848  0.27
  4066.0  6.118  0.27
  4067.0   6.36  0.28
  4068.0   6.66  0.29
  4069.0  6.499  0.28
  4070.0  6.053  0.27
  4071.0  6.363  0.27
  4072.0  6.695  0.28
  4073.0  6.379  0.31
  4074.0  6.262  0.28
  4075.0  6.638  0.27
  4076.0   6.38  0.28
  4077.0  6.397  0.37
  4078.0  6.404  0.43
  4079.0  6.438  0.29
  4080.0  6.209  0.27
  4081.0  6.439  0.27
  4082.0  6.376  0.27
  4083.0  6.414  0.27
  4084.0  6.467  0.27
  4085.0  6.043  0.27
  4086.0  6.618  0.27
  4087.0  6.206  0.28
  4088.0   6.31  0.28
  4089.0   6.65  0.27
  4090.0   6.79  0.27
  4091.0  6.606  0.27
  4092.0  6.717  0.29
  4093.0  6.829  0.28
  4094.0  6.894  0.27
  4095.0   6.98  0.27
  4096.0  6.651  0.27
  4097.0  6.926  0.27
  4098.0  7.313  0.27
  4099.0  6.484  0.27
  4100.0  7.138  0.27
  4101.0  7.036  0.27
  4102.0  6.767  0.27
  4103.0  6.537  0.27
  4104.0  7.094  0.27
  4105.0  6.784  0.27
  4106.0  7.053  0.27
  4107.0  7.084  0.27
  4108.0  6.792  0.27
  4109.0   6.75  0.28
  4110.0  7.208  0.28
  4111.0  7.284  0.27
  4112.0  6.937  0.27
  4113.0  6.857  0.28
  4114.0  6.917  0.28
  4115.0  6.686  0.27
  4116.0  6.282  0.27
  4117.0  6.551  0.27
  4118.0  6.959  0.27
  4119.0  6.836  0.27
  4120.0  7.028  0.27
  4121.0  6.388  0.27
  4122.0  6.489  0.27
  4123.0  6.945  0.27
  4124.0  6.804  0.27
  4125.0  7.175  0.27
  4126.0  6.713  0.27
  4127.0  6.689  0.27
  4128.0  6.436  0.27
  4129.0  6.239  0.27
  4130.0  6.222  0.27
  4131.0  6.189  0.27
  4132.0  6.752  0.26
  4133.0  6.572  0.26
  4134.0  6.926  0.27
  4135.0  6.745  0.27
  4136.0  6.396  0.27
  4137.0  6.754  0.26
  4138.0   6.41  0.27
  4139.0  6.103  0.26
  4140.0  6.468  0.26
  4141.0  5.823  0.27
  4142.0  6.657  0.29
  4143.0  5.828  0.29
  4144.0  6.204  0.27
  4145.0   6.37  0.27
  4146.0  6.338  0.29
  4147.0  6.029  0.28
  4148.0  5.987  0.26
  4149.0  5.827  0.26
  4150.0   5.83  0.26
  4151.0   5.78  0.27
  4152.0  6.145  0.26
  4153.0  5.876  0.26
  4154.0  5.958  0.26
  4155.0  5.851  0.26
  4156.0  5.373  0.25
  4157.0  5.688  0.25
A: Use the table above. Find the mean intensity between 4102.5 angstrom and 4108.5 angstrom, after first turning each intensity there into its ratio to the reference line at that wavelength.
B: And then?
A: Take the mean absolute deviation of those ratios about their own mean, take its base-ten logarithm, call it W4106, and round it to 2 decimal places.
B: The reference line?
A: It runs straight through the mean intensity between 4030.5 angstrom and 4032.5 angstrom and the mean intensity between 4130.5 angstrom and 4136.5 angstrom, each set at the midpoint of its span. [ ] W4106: -1.54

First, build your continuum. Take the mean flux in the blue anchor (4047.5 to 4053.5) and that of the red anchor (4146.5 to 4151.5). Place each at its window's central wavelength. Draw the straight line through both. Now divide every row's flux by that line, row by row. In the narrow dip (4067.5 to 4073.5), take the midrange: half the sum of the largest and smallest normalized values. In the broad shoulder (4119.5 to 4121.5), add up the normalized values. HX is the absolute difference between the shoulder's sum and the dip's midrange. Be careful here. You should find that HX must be 1.2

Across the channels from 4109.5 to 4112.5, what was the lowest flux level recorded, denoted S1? 6.937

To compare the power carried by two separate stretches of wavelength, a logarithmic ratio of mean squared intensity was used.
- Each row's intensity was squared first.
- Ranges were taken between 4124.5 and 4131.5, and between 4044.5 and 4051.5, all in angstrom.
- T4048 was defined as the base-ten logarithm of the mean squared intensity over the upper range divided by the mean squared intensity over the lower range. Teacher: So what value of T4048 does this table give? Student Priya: 0.09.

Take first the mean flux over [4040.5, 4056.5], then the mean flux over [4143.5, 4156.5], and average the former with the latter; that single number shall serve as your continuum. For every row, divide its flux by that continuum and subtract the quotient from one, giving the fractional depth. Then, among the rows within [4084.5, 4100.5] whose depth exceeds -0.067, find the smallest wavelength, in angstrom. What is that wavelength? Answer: 4085.0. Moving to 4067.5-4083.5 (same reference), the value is 4070.0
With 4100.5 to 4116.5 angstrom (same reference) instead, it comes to 4116.0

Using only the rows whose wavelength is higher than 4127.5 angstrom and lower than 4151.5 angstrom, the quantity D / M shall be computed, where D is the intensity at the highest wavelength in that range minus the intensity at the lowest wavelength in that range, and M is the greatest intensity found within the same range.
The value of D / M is -0.095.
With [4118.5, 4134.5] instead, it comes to 0.013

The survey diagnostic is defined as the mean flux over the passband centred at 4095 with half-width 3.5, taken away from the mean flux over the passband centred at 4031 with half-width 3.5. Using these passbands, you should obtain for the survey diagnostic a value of -0.65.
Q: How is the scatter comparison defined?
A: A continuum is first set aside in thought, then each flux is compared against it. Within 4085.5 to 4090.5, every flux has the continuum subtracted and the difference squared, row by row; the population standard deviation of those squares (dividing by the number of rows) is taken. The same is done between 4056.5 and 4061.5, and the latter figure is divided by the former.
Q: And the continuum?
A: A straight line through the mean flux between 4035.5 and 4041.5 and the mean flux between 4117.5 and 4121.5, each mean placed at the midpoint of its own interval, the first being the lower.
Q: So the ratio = 1.2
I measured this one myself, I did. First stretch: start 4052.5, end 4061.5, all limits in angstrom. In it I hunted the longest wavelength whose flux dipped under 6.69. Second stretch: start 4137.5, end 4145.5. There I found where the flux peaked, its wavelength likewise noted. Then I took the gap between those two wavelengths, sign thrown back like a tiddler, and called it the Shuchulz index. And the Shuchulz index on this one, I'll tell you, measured 81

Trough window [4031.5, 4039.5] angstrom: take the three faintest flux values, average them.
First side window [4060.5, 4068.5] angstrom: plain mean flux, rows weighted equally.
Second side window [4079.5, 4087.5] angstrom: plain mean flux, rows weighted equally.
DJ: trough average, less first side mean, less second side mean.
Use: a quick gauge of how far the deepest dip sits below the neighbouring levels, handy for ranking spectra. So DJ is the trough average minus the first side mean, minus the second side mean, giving -6.7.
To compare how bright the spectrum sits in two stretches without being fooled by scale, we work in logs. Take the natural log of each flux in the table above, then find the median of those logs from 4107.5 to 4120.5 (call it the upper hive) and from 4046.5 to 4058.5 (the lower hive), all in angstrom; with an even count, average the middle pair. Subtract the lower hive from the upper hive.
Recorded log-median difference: 0.13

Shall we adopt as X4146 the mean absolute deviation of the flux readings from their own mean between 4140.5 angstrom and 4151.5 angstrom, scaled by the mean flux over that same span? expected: 0.0397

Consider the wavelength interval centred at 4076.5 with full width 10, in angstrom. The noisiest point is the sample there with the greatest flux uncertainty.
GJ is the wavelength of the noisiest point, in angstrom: 4078.0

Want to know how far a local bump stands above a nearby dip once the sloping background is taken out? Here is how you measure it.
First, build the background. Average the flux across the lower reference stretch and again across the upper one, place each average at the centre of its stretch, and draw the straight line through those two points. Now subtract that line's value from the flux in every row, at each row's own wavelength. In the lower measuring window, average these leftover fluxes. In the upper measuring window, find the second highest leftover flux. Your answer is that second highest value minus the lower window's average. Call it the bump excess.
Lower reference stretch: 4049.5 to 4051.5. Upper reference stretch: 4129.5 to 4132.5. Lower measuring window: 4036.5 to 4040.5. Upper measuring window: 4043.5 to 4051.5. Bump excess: -0.35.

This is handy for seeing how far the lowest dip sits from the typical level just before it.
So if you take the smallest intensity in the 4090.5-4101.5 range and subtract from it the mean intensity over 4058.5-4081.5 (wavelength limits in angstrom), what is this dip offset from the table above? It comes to 0.20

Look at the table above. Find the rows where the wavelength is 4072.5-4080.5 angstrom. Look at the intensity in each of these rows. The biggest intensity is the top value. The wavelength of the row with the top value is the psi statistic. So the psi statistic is 4075.0 angstrom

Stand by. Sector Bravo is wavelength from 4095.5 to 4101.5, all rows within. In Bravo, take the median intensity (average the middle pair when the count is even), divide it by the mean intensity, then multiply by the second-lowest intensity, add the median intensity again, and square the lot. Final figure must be 187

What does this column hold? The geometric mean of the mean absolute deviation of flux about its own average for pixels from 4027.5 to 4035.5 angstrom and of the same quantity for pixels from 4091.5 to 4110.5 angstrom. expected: 0.24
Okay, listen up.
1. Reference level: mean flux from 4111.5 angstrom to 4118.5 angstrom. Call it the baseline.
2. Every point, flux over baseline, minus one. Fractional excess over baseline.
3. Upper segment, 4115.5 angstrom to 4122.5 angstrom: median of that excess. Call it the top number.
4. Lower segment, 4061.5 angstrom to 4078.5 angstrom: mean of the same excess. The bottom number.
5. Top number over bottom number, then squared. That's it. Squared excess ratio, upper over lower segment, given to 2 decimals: 0.16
